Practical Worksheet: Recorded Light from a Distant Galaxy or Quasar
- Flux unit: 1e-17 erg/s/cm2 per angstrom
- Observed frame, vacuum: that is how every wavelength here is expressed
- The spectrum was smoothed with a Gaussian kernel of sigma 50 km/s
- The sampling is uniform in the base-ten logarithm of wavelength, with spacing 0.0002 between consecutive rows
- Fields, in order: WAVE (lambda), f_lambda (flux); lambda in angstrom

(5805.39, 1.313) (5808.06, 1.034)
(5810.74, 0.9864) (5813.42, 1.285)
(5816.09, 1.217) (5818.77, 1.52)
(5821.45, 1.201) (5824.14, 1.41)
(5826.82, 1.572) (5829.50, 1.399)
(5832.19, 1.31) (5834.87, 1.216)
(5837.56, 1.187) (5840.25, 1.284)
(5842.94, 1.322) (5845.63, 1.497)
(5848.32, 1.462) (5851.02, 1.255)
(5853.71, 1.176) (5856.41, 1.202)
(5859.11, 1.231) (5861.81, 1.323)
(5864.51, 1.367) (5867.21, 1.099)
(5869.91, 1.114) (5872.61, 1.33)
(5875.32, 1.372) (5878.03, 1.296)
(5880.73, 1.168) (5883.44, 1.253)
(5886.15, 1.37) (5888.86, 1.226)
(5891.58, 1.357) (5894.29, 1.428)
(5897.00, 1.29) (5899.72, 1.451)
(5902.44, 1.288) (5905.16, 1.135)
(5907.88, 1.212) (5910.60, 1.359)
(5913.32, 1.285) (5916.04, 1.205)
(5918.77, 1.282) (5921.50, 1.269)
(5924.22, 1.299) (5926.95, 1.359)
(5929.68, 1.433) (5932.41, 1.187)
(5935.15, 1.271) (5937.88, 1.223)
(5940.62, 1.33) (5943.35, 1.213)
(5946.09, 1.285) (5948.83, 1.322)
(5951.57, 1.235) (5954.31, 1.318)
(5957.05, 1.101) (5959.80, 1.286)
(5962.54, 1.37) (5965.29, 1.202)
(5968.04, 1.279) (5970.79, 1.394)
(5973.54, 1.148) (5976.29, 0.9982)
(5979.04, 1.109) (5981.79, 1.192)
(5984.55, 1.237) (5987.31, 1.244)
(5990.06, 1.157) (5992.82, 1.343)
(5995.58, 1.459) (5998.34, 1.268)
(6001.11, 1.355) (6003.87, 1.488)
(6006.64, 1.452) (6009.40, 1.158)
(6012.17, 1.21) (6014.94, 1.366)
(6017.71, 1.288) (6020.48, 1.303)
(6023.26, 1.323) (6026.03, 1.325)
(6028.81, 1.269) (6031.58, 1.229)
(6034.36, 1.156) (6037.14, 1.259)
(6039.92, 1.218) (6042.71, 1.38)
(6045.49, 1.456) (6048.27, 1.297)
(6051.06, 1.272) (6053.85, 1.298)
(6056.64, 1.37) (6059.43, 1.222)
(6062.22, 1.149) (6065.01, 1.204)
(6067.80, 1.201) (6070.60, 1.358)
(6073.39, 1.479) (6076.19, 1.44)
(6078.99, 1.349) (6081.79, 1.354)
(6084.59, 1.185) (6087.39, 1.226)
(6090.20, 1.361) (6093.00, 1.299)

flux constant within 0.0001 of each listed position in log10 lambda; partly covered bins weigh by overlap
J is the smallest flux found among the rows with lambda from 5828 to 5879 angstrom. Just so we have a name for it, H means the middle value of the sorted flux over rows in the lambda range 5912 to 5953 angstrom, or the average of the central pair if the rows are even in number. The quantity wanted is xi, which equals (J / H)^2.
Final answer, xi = 0.735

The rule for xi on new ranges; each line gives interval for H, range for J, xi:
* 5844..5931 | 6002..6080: 0.795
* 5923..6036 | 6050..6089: 0.807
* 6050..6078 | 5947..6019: 0.603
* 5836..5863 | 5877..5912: 0.799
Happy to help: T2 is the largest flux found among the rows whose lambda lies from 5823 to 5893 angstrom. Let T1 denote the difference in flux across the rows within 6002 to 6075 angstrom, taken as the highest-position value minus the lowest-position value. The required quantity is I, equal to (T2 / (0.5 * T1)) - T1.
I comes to -349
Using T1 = -0.01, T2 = 1.572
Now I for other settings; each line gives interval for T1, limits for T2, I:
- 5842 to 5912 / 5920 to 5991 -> 77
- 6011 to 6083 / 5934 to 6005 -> 21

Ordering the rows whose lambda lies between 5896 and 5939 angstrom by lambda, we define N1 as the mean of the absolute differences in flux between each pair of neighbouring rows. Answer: 0.099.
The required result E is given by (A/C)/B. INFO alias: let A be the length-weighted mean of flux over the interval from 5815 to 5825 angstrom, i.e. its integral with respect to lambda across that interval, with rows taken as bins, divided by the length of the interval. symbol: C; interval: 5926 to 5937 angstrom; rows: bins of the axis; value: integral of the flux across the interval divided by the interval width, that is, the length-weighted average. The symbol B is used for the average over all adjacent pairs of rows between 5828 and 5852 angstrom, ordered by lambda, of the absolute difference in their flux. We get 11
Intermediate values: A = 1.34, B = 0.10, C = 1.31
